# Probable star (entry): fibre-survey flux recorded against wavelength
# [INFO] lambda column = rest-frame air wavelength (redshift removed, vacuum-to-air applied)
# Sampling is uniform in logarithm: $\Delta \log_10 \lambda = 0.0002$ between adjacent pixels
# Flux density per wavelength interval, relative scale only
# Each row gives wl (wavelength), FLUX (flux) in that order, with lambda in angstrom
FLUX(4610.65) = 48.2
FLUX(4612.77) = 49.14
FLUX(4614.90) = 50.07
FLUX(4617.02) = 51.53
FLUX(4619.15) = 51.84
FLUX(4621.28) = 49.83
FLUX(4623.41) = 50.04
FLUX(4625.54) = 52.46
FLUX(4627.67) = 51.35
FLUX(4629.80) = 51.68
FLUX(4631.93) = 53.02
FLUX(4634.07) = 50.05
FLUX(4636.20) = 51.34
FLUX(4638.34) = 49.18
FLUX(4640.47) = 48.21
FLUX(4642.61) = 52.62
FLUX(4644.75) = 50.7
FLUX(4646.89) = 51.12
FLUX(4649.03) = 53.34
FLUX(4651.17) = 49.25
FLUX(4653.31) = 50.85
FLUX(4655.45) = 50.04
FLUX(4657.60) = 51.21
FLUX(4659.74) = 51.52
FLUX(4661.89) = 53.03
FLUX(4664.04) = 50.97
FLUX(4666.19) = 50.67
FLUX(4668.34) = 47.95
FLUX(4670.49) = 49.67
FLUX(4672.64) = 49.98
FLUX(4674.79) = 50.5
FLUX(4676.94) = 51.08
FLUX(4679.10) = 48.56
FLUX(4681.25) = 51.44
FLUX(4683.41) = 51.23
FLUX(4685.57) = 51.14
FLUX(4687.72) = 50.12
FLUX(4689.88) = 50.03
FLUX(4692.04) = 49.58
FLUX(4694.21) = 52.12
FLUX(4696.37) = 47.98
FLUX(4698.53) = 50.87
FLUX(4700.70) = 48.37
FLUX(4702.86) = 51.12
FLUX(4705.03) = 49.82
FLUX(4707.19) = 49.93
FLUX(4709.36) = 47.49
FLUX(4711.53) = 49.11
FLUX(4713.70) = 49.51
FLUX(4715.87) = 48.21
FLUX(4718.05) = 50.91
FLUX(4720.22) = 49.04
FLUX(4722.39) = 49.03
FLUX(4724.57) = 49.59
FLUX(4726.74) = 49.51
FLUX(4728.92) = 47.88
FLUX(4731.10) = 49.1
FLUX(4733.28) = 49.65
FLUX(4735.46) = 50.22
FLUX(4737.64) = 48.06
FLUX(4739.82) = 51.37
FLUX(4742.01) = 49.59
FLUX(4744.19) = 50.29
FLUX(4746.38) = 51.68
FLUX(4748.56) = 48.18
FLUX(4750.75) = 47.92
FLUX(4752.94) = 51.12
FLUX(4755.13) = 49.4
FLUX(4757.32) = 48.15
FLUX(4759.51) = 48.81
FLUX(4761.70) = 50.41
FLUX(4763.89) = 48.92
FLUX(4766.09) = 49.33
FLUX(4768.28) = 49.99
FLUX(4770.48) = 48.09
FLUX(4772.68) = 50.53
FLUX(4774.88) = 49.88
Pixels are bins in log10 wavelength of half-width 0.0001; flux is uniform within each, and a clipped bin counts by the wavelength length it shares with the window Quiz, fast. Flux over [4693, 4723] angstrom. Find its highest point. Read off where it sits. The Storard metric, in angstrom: 4694.21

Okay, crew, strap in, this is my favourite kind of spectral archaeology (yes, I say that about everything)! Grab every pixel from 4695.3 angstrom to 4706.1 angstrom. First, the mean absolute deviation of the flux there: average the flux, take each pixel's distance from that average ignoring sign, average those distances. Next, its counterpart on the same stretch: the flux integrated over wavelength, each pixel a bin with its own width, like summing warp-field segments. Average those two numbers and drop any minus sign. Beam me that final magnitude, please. 269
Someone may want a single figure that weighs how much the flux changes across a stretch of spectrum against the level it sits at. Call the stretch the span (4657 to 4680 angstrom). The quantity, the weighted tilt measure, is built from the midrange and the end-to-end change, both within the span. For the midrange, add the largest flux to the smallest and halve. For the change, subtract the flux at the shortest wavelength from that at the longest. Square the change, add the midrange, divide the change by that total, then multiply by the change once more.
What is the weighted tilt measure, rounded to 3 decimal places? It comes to 0.122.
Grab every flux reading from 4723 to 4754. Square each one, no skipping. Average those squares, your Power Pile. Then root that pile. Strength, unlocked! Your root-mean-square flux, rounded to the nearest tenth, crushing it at 49.6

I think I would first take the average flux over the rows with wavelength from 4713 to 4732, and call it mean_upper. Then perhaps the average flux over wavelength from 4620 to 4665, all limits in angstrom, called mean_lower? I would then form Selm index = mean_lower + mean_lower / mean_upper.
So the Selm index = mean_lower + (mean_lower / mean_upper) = 52.08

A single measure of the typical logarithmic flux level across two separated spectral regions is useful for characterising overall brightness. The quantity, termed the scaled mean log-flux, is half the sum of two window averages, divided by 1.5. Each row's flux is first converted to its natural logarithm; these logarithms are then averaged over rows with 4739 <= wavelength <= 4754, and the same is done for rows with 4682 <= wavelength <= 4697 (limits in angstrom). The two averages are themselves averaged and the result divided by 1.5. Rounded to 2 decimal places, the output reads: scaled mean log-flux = 2.61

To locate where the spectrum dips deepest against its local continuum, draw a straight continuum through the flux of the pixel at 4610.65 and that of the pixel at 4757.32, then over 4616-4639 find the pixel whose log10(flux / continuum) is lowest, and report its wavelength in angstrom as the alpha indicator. 4638.34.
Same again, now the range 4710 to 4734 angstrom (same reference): 4728.92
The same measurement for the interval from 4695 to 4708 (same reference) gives 4696.37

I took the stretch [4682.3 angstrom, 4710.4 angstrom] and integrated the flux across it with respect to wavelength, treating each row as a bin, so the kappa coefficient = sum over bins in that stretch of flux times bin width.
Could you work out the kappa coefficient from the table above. 1405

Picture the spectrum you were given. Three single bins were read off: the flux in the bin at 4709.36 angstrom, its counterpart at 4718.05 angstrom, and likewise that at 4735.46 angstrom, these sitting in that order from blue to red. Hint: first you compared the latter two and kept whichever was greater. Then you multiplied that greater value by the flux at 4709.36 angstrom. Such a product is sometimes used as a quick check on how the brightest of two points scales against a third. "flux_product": 2418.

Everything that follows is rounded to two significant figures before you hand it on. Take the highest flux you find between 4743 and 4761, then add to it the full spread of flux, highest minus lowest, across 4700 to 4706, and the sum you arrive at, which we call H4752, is 54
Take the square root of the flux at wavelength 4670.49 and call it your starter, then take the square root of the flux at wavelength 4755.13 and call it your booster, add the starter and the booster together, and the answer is 14.1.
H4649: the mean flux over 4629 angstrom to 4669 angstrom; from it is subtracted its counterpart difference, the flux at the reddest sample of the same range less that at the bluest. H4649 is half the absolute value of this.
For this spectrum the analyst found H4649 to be 27.3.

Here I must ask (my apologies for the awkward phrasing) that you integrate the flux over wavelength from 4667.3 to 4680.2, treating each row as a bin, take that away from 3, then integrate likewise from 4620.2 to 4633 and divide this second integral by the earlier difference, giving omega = -1.03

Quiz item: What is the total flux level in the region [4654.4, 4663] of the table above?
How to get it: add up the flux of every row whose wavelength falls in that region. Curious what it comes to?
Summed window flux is 206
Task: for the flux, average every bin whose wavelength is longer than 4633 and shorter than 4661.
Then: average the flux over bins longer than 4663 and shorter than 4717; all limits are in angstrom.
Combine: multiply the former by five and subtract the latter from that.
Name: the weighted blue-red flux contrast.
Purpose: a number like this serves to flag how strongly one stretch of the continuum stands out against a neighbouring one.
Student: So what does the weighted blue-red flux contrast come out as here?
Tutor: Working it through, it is 204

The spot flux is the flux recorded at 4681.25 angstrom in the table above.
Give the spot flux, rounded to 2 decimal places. 51.44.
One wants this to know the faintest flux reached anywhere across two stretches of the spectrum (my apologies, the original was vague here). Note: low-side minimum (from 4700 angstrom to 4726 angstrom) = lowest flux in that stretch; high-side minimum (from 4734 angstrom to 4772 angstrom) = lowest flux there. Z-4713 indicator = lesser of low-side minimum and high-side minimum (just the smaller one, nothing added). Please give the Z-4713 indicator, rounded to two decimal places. 47.49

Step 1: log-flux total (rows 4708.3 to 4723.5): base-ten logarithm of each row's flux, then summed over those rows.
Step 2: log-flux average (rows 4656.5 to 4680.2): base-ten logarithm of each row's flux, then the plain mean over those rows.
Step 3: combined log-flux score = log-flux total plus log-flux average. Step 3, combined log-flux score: 14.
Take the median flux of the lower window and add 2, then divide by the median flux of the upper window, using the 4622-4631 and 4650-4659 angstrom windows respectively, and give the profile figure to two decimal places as 1.06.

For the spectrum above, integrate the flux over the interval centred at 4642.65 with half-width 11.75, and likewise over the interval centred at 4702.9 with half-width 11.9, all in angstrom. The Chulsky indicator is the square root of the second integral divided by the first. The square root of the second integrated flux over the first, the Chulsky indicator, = 0.994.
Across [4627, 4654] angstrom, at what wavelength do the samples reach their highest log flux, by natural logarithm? 4649.03 angstrom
